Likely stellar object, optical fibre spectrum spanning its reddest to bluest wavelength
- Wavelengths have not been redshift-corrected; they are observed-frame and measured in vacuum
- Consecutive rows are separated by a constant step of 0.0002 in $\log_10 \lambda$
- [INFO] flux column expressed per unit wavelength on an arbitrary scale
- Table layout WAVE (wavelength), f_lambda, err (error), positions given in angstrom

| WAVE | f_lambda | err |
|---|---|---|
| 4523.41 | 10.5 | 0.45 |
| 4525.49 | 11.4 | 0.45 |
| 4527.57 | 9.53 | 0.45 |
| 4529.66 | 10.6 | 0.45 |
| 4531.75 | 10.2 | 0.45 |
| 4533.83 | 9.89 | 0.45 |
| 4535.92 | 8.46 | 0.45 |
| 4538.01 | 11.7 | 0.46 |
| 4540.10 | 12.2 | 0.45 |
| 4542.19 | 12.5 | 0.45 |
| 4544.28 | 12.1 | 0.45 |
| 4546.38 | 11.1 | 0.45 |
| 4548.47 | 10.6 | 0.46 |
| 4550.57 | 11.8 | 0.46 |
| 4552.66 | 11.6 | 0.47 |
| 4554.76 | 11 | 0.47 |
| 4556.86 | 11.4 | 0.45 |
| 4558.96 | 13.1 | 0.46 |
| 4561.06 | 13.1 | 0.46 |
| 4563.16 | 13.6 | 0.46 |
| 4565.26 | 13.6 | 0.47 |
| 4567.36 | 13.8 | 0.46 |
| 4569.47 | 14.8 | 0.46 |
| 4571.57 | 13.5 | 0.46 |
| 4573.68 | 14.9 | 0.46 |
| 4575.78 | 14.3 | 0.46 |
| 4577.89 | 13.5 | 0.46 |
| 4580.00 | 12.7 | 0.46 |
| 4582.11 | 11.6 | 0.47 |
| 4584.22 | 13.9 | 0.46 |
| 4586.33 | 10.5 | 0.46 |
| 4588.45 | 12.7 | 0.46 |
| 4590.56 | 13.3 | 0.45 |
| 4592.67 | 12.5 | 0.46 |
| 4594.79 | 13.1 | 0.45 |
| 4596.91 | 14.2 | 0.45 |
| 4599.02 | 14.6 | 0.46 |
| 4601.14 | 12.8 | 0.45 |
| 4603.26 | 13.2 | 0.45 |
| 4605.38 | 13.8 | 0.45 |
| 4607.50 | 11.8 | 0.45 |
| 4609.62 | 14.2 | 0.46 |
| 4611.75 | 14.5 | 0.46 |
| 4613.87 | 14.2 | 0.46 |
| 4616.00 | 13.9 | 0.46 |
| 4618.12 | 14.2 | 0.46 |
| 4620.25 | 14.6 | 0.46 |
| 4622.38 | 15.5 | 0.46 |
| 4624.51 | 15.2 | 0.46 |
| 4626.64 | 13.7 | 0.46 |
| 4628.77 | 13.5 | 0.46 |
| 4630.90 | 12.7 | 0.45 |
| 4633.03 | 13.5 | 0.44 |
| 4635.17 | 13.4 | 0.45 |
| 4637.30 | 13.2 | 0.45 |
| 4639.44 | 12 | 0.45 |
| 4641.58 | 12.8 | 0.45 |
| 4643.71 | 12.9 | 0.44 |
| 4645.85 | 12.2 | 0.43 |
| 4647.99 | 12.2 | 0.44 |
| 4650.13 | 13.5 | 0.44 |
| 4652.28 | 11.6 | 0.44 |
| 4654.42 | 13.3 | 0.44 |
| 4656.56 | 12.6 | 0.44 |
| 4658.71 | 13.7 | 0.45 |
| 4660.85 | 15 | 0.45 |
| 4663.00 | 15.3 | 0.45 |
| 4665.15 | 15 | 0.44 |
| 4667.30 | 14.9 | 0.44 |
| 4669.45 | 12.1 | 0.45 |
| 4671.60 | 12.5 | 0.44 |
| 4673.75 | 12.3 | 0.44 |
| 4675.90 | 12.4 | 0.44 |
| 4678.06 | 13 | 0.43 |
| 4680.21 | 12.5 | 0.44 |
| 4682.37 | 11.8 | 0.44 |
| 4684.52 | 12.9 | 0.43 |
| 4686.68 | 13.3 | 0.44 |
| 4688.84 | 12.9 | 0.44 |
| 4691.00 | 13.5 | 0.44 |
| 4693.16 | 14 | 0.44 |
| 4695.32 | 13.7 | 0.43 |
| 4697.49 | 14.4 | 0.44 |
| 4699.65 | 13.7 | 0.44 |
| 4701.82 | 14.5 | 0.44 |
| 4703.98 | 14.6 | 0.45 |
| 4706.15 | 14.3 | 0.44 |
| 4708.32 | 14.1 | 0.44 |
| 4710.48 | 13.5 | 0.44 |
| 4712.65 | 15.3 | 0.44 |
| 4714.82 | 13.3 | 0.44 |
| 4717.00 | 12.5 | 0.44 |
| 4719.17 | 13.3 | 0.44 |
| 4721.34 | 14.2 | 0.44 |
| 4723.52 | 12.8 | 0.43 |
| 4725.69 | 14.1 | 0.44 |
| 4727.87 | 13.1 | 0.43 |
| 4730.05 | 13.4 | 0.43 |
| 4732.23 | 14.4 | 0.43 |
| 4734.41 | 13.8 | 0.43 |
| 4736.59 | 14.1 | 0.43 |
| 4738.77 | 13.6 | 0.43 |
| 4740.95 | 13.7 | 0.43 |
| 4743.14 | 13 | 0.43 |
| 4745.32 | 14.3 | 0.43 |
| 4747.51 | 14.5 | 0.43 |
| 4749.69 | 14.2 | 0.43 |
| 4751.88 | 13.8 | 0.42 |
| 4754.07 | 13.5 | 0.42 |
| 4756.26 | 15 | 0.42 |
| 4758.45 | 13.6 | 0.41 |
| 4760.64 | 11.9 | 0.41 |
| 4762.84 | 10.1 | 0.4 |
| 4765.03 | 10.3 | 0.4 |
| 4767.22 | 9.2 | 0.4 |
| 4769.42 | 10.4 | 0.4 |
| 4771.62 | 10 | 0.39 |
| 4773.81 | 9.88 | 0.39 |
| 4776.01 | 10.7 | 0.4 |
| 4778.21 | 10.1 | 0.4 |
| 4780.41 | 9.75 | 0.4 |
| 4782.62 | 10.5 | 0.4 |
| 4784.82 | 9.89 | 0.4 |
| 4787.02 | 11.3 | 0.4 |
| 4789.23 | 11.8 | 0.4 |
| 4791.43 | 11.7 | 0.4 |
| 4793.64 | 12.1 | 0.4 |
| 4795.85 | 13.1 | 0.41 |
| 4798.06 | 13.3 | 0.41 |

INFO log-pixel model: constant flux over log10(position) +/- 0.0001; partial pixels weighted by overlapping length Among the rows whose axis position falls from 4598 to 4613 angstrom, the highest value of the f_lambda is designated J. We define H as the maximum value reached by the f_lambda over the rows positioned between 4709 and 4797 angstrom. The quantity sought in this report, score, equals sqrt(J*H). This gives 14.9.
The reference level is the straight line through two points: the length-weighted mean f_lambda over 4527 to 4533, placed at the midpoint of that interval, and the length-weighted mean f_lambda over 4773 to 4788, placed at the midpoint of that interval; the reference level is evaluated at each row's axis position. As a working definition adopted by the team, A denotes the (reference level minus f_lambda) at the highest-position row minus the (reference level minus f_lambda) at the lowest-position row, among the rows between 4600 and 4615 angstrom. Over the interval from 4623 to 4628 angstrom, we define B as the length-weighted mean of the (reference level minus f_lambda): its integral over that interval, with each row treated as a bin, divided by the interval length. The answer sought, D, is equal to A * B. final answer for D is 6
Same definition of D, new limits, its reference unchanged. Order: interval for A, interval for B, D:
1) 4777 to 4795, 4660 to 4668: 10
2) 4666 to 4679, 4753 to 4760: -7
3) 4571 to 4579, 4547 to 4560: 0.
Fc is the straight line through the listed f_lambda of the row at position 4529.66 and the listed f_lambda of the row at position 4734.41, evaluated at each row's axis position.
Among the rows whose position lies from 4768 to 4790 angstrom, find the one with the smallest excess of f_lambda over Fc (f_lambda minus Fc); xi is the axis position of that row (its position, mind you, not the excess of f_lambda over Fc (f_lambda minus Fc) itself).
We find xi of 4780.41 angstrom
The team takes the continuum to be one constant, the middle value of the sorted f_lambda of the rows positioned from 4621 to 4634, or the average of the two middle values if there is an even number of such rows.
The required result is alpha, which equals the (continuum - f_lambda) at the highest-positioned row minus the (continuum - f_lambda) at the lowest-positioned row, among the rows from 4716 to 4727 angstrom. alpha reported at -1.6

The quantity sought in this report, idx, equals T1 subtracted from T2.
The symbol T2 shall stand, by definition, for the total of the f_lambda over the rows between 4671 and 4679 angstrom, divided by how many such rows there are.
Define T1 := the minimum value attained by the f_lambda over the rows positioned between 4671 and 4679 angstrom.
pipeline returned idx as 0.25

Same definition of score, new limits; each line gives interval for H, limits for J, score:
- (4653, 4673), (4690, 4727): 15.3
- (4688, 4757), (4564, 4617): 15.1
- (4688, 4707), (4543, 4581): 14.7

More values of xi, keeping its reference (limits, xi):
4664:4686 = 4682.37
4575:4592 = 4586.33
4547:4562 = 4548.47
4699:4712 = 4710.48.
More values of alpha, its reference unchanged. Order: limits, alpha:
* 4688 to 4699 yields -1.5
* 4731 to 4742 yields 0.7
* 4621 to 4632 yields 2.8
